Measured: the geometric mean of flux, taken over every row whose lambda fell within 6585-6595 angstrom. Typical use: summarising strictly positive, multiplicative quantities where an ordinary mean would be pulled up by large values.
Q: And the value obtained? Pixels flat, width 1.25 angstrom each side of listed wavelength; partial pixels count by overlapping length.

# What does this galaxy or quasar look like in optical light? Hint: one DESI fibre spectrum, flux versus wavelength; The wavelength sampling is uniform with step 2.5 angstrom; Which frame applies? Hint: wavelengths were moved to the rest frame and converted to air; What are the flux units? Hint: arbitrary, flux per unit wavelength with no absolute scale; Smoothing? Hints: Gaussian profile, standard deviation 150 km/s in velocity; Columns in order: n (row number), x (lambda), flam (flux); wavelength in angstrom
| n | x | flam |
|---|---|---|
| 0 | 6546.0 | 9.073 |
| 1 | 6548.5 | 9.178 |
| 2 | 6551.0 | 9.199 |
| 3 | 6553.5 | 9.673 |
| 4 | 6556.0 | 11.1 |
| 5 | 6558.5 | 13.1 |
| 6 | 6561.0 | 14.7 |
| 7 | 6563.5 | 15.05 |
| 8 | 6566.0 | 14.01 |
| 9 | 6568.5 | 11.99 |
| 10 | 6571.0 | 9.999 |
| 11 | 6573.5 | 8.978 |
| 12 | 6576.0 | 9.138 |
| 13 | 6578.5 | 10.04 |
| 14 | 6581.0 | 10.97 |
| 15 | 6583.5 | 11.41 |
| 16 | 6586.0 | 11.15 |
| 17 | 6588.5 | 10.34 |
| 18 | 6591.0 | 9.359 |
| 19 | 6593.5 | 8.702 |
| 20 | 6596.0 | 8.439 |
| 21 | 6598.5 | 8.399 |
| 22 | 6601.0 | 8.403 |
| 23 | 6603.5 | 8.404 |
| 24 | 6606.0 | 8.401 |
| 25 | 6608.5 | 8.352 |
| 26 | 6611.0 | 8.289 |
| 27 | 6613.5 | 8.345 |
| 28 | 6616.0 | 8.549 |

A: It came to 9.8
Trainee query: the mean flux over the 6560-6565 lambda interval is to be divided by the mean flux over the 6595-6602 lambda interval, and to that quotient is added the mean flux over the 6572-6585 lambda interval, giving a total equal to 11.9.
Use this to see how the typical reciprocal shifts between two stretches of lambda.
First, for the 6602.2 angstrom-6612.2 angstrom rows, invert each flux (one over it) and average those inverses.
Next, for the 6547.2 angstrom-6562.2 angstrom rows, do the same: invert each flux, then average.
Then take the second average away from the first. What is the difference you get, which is 0.027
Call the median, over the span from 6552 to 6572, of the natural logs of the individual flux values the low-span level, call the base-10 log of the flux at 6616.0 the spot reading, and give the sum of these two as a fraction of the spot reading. 3.71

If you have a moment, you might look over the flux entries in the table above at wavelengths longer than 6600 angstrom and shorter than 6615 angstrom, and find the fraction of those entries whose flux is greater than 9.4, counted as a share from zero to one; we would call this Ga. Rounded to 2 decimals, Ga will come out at 0.00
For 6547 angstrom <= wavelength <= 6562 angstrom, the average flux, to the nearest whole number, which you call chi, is 11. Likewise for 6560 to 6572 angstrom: 13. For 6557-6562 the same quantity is 14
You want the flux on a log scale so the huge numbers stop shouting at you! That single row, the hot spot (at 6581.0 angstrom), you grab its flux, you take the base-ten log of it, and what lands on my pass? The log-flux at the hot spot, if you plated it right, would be 1.040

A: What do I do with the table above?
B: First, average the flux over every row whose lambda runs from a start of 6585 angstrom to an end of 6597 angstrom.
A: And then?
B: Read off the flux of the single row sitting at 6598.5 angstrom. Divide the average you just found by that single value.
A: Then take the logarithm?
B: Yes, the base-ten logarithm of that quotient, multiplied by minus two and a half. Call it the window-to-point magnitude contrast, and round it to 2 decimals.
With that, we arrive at -0.14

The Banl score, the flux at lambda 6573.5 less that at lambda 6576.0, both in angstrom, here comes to 0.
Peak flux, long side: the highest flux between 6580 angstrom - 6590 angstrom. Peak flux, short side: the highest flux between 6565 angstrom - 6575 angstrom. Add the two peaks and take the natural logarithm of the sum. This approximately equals 3.24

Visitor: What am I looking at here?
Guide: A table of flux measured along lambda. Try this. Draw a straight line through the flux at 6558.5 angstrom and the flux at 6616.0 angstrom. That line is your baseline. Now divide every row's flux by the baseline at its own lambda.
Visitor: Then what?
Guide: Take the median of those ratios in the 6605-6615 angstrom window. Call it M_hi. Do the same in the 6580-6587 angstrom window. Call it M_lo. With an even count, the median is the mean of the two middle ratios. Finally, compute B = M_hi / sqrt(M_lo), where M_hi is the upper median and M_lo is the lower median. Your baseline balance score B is 0.91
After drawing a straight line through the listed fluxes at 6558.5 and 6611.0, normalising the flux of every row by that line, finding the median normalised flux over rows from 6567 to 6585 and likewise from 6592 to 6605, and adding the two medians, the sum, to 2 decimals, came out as 1.78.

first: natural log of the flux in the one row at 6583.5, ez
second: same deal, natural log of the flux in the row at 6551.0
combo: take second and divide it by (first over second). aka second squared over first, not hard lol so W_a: 2.0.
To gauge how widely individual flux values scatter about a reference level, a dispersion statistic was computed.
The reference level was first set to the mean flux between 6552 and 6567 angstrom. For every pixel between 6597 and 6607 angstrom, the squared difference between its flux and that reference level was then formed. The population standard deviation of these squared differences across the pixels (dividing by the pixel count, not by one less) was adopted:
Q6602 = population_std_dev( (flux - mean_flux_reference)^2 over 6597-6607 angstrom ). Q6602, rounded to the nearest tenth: 0.0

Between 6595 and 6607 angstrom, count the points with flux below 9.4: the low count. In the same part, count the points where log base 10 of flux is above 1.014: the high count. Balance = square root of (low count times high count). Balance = 0.0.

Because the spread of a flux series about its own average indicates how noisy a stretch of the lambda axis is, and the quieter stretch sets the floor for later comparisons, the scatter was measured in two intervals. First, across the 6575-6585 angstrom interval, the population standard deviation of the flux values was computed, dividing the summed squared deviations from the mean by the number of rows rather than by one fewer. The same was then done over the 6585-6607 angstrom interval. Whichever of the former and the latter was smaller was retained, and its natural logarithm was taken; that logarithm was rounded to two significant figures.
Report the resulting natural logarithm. -0.13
